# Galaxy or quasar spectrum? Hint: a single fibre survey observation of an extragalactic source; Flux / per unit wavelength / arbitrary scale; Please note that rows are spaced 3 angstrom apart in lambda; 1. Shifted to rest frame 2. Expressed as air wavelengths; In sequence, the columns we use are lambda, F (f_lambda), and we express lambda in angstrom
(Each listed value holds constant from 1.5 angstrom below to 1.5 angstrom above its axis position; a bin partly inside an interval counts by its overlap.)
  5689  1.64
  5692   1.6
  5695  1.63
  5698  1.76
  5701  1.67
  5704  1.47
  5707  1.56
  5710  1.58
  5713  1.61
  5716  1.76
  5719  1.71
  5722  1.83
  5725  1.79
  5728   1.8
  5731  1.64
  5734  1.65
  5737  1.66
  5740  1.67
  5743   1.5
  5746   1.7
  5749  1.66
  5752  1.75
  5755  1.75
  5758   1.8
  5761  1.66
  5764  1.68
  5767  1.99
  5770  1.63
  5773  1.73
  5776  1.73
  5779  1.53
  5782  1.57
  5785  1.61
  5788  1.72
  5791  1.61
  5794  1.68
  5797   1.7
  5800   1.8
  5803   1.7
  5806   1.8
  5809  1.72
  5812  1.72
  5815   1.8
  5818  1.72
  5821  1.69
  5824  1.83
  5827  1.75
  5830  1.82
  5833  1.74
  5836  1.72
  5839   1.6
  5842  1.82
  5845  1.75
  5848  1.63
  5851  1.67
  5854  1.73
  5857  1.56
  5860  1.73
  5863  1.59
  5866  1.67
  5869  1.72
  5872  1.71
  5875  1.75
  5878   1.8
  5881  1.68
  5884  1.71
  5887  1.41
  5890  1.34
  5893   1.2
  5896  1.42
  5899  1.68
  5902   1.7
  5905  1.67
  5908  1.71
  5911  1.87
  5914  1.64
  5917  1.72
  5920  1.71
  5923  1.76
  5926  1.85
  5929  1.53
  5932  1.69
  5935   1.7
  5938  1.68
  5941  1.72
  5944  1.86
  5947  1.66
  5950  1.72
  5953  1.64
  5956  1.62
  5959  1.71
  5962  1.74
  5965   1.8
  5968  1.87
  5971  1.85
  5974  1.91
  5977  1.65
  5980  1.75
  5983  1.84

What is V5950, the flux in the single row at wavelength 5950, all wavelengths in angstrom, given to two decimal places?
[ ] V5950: 1.72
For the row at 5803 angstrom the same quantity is 1.70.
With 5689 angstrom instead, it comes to 1.64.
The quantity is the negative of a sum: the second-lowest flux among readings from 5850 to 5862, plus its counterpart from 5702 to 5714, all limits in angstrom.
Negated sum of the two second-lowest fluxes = -3.23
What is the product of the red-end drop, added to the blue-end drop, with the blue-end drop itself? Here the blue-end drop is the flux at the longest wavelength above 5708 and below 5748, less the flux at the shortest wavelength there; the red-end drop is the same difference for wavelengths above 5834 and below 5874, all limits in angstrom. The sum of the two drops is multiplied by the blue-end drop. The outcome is 0.013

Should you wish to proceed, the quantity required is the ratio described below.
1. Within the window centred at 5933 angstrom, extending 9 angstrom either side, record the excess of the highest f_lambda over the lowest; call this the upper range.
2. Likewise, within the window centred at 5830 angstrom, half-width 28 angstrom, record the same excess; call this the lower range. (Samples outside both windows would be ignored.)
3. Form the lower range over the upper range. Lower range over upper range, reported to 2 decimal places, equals 0.84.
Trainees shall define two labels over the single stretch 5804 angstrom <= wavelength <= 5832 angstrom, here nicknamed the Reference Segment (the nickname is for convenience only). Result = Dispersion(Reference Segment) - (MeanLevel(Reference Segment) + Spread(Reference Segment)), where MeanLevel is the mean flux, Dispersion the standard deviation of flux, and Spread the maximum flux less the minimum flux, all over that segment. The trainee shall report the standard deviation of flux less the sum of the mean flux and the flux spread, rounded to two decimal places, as -1.85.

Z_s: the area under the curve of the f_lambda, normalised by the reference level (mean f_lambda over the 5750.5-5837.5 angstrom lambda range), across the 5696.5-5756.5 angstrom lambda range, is 58.4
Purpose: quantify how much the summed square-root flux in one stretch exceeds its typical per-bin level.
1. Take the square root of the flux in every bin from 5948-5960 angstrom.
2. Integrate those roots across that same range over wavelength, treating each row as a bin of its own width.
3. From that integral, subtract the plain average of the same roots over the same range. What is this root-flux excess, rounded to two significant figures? 14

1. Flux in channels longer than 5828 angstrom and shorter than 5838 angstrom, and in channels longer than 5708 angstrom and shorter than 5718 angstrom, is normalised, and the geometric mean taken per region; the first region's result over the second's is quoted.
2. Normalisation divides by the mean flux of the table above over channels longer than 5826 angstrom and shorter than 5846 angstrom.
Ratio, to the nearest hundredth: 1.07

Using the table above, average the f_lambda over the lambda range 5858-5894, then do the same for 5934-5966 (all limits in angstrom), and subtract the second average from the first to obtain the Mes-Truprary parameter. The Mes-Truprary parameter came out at -0.10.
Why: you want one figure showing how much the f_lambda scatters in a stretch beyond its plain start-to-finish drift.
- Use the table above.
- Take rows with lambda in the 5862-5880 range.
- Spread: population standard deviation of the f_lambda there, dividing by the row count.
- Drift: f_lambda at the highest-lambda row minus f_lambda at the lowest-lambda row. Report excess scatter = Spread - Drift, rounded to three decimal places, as -0.145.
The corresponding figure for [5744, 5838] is 0.066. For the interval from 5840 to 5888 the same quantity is 0.507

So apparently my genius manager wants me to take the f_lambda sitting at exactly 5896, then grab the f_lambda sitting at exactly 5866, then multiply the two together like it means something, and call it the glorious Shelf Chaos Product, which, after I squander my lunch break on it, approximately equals 2.37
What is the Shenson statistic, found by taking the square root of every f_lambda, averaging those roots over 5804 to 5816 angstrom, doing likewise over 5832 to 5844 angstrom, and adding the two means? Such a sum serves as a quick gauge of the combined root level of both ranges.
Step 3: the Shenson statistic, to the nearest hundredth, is 2.64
